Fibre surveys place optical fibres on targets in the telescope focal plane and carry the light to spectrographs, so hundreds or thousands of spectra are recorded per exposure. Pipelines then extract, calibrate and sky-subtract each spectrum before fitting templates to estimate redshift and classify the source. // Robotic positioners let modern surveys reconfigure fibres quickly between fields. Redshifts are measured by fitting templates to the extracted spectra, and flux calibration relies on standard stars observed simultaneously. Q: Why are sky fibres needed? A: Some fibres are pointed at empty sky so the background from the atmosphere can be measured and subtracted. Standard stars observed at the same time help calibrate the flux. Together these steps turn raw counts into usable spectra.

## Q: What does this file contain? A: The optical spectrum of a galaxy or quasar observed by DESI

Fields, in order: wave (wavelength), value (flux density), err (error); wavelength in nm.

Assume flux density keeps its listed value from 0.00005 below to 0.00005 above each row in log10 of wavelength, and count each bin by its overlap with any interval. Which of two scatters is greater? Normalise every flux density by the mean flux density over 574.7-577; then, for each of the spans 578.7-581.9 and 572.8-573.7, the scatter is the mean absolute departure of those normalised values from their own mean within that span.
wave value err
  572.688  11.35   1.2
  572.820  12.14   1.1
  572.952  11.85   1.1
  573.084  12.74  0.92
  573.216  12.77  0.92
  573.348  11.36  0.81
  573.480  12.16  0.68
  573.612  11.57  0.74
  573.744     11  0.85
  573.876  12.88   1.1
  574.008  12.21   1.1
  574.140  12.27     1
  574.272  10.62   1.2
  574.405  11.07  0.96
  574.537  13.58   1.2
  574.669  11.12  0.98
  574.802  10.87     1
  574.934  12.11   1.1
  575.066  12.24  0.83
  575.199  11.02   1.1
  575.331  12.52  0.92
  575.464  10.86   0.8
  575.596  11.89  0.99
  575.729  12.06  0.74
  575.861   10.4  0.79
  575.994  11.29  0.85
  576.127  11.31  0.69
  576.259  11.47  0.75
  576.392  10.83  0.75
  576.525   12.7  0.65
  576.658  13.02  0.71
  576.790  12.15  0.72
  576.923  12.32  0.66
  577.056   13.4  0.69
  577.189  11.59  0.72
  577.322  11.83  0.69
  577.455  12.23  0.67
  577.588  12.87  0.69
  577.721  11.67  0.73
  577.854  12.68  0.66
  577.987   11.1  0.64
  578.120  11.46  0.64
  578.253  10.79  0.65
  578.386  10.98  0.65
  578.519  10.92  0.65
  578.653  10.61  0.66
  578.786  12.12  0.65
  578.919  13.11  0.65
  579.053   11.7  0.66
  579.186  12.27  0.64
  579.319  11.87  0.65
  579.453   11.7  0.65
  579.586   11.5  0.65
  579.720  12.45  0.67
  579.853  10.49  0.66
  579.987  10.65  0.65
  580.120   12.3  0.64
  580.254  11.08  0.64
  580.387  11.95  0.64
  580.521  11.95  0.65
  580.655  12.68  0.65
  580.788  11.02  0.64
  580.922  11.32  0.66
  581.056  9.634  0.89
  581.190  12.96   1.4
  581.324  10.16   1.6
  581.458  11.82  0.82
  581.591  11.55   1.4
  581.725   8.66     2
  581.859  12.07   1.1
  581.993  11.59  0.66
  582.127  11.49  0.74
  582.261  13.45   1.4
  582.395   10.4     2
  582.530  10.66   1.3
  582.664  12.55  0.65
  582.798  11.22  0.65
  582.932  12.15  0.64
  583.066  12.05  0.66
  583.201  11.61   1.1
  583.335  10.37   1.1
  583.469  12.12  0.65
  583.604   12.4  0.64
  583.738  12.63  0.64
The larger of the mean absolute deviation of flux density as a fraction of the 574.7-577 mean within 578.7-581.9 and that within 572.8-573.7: 0.067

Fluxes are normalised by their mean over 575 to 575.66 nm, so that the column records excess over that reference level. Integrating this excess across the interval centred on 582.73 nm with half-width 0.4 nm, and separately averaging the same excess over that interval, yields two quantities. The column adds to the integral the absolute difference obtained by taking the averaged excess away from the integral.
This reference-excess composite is -0.12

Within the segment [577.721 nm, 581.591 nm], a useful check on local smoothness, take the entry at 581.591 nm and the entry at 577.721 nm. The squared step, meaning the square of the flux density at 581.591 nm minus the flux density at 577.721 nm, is 0.0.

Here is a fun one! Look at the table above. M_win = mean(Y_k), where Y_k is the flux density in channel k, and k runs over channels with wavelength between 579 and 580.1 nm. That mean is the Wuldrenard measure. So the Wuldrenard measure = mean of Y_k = 11.6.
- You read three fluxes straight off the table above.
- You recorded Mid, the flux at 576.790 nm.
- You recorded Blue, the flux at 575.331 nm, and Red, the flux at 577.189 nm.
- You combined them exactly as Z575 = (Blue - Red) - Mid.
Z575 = -11.2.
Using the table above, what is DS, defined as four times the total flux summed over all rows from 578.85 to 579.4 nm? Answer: 196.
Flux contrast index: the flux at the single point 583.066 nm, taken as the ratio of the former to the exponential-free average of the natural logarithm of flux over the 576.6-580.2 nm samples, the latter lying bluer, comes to 4.9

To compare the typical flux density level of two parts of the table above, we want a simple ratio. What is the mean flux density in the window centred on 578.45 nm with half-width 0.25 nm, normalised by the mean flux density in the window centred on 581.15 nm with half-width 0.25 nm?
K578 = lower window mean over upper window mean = 0.98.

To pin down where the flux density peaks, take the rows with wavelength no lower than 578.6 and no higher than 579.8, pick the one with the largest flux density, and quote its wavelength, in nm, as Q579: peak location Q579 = 578.919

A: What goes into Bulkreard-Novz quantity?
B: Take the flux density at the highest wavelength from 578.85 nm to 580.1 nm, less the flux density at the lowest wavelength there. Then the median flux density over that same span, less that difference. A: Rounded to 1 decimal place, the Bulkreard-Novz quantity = 14.2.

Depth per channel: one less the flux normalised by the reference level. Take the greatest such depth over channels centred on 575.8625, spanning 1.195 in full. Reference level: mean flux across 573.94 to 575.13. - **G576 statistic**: 0.118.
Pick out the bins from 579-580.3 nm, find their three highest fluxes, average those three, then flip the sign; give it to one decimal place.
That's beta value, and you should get -12.3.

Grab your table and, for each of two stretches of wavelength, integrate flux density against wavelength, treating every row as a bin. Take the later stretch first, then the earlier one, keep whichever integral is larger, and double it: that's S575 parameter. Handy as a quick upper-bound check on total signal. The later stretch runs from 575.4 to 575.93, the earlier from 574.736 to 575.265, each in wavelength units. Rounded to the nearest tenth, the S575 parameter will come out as 12.2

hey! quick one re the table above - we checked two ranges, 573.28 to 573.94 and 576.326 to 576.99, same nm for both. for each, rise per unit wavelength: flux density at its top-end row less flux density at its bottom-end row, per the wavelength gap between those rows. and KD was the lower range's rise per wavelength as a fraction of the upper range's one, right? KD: 1.0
